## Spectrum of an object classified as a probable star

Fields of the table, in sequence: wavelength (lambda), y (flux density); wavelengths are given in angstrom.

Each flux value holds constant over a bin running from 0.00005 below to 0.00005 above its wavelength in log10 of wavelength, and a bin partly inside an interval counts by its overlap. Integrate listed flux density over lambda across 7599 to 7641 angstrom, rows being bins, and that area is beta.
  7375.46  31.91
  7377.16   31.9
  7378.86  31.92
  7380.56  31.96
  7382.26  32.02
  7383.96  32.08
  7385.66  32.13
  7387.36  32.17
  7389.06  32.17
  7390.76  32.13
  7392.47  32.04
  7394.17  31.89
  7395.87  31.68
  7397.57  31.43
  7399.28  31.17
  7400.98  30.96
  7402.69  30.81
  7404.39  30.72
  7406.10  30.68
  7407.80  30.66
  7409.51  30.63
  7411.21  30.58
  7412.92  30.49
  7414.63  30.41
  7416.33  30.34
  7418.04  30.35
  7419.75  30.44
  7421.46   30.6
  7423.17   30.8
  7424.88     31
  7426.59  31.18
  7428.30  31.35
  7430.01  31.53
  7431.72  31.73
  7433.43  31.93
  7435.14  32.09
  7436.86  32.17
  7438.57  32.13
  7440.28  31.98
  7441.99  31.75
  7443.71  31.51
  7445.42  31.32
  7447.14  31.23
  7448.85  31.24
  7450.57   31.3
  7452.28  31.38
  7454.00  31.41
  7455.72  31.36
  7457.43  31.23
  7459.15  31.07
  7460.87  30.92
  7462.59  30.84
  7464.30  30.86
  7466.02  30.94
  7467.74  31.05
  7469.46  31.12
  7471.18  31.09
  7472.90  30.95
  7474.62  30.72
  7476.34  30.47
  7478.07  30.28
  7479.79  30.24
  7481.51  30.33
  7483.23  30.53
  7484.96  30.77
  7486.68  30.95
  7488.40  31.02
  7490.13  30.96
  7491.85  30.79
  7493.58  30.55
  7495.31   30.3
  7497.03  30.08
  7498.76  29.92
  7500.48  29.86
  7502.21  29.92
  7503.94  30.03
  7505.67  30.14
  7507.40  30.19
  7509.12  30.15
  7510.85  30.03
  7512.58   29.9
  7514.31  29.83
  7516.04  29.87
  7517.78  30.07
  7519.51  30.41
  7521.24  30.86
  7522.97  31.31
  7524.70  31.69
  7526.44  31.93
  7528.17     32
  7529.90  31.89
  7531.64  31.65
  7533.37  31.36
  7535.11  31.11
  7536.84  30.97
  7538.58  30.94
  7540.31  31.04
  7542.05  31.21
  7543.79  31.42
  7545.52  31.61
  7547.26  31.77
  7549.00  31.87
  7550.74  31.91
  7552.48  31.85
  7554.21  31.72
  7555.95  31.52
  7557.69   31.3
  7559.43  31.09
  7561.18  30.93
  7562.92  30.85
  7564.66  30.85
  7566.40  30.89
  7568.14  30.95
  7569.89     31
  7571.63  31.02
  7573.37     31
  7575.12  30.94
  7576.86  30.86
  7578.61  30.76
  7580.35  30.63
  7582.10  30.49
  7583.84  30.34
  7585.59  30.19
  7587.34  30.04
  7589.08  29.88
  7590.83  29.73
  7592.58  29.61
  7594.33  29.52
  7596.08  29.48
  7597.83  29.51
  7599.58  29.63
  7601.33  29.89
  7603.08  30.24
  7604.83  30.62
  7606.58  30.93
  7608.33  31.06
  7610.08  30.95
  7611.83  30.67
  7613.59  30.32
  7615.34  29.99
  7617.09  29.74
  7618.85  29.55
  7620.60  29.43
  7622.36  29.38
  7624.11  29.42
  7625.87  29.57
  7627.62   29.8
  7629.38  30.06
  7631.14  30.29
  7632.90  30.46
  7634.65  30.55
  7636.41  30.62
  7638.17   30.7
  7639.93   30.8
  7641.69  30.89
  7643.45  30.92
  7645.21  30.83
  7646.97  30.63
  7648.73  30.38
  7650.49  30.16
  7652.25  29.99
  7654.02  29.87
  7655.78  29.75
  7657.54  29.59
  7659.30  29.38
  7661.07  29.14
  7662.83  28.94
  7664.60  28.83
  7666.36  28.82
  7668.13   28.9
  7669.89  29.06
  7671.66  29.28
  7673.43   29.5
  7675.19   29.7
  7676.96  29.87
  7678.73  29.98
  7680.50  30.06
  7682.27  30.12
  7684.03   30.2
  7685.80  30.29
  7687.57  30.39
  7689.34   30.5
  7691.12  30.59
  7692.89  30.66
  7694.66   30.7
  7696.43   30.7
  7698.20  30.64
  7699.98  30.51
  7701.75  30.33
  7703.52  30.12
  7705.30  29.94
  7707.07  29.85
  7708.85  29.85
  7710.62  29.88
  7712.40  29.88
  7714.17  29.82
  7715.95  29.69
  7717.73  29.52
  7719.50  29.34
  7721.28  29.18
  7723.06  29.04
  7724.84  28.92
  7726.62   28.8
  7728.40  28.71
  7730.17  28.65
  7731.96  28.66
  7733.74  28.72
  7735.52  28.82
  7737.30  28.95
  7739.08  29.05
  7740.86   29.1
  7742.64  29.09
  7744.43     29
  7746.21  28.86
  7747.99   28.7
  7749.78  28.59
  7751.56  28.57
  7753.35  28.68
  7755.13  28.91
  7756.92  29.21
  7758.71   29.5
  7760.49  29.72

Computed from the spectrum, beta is 1269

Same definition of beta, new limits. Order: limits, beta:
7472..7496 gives 735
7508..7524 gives 485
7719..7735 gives 462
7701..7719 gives 538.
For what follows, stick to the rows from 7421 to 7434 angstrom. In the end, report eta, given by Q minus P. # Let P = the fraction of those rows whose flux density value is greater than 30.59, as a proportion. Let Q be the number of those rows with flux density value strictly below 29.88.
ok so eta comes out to -1.0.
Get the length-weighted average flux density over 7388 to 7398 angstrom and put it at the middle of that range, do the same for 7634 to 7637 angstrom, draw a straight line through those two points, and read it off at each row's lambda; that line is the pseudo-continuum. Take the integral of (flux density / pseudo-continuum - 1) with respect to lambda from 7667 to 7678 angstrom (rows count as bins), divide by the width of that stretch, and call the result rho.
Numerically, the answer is -0.032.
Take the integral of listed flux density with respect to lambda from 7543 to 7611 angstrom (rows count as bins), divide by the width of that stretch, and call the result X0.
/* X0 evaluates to 30.7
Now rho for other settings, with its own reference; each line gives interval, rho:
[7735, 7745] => -0.032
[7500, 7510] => -0.040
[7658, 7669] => -0.046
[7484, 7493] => -0.016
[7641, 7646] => 0.012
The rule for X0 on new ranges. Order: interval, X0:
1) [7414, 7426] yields 30.6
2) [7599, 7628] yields 30.1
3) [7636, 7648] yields 30.8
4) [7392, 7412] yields 31.1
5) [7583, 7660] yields 30.1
